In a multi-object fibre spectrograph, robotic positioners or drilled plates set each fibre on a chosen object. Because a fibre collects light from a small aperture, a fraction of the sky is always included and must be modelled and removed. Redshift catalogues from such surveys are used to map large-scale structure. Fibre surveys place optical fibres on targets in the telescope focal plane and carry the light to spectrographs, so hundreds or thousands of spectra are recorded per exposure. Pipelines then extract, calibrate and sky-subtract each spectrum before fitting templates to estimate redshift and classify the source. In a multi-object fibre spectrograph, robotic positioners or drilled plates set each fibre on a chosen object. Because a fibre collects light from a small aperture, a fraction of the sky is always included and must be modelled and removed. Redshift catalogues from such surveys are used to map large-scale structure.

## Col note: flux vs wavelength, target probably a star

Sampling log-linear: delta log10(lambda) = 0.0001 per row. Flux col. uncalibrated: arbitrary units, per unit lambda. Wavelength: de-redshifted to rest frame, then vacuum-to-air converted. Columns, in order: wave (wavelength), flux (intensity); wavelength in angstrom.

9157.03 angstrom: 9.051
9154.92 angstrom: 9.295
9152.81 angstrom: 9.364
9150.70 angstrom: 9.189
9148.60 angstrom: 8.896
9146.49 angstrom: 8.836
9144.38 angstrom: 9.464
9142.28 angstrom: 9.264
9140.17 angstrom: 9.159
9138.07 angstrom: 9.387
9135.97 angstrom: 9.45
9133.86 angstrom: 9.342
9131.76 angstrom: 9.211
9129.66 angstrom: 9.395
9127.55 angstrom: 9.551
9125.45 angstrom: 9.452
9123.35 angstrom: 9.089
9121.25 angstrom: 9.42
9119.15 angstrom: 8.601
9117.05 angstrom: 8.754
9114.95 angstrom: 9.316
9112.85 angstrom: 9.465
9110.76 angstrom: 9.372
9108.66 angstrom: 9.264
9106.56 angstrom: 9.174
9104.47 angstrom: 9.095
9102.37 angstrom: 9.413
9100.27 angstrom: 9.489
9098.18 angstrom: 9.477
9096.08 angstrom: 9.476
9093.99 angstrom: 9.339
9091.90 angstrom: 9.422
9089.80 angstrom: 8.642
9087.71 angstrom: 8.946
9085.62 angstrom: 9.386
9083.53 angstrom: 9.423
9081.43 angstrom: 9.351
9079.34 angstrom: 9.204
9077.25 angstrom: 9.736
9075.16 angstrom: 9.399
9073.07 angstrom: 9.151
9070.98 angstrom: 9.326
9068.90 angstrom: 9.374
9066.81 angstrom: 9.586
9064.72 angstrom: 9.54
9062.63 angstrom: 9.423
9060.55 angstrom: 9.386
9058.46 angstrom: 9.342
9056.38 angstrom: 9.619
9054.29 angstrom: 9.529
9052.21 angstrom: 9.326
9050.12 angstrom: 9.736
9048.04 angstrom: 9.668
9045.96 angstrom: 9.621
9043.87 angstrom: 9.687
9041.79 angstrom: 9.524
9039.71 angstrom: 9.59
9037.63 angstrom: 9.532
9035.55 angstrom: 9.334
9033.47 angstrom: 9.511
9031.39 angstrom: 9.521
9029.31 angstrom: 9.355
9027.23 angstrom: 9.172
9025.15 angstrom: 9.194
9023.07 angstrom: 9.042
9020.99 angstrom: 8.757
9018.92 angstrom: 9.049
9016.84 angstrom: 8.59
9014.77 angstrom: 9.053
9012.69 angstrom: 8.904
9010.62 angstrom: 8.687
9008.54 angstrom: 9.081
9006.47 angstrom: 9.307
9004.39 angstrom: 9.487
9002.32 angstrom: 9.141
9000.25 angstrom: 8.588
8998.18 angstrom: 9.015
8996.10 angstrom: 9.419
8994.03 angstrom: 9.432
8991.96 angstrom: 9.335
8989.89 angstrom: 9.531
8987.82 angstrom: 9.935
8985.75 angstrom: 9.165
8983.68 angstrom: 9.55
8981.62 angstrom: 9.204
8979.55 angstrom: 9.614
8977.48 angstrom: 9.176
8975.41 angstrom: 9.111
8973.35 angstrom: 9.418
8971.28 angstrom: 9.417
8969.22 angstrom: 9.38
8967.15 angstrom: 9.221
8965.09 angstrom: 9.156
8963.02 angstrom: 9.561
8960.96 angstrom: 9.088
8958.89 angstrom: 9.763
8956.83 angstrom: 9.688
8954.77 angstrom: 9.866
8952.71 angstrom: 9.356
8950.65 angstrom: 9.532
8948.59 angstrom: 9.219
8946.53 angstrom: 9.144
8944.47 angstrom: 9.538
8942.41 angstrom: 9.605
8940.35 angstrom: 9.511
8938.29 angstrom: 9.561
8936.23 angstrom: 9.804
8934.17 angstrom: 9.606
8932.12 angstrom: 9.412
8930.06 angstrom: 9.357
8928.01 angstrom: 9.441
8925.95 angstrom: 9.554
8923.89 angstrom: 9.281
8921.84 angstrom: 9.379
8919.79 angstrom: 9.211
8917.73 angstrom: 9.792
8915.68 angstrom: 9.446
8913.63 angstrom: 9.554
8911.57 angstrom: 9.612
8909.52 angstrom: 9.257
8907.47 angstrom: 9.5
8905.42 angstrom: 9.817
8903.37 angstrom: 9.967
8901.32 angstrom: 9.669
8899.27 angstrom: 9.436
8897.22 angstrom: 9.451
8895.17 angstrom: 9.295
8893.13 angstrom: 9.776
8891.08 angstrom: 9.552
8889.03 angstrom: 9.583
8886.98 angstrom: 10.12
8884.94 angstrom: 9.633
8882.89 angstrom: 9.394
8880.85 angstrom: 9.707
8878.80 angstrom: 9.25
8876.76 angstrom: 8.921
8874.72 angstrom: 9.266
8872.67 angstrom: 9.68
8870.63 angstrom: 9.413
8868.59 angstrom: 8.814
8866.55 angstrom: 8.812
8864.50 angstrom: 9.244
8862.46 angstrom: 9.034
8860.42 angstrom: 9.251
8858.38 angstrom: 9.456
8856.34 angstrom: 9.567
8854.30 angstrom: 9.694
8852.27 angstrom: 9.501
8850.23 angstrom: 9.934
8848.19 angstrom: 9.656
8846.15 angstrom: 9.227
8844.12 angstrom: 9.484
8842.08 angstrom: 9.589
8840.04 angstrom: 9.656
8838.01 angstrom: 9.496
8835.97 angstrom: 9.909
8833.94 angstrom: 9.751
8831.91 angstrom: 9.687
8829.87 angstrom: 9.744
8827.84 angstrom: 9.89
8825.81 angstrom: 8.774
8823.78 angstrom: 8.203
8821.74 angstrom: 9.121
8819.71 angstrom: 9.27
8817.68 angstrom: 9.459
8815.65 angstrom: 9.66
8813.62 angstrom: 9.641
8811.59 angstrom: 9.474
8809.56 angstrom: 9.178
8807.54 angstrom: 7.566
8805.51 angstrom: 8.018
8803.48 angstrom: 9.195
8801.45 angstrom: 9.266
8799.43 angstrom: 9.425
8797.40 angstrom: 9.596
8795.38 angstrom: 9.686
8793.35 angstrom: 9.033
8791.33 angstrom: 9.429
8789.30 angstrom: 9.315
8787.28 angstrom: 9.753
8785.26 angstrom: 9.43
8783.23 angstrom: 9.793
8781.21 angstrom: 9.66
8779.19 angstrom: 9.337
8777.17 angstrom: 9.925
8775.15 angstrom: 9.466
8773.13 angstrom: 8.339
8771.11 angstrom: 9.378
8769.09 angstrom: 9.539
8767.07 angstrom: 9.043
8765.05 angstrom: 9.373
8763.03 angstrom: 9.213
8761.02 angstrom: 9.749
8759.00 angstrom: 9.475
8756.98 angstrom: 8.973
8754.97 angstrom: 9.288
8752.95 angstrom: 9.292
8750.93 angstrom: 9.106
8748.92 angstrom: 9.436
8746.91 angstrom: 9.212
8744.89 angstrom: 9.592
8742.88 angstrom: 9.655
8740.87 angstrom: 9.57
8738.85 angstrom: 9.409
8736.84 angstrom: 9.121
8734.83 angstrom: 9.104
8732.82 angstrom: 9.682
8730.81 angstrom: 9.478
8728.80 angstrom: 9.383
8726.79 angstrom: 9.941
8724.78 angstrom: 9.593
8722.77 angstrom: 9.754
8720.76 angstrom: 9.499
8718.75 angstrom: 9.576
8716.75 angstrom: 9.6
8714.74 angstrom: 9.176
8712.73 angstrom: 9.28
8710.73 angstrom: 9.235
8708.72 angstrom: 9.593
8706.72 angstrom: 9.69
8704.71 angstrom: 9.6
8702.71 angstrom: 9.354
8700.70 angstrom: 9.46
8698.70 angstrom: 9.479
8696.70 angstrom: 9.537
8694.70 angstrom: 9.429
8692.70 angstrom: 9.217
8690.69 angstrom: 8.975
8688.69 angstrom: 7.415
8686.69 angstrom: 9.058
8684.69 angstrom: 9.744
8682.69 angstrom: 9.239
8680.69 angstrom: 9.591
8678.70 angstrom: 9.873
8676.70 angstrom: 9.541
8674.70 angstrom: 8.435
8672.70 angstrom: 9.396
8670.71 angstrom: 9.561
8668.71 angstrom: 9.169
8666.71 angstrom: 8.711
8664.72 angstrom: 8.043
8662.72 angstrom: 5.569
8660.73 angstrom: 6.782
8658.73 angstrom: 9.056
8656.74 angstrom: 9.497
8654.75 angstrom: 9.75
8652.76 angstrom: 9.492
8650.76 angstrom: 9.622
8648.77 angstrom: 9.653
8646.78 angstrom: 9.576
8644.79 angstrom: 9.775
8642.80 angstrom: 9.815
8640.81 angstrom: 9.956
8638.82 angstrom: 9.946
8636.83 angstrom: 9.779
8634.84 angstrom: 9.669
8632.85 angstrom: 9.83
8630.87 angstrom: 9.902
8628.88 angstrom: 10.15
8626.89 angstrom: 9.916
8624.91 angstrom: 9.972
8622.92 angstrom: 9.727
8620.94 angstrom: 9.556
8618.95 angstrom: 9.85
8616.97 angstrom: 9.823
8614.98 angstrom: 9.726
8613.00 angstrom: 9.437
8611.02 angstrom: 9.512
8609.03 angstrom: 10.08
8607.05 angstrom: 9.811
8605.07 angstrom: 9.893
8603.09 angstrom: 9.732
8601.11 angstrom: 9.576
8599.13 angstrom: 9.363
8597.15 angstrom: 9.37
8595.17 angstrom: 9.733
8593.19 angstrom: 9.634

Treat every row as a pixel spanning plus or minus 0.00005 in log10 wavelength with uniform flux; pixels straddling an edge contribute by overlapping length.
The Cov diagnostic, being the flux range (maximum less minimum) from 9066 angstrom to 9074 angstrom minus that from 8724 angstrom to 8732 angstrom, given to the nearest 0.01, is -0.12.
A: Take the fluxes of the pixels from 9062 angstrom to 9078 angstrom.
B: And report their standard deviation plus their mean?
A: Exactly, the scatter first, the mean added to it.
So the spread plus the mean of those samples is 9.6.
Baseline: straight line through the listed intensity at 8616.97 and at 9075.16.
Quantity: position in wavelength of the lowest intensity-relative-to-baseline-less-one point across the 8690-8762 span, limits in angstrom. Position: 8690.69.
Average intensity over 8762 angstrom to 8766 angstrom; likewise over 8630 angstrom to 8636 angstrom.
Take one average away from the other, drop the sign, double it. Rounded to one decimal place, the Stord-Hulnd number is 1.0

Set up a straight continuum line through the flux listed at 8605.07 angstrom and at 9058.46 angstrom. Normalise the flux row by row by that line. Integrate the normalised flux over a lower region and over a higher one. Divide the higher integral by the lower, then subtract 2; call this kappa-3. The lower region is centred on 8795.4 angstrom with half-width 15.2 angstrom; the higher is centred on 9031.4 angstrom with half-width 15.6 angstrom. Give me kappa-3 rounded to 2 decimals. -0.93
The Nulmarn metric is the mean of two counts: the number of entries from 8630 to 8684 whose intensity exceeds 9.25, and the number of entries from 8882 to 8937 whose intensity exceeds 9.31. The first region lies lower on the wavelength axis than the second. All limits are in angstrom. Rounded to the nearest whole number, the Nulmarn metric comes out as 21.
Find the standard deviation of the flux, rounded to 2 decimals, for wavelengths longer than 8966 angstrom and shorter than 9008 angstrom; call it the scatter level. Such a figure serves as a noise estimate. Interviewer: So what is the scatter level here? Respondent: 0.27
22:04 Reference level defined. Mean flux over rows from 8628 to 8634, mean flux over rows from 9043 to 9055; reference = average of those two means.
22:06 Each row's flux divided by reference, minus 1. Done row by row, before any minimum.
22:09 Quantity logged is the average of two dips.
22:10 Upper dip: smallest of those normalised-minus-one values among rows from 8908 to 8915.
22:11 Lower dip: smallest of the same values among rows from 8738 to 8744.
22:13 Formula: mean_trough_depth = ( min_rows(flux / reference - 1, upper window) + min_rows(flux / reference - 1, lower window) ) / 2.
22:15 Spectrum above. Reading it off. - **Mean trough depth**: -0.045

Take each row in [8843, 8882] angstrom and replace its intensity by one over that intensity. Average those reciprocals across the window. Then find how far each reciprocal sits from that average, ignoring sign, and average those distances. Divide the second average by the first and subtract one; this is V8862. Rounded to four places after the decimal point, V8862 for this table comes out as -0.9722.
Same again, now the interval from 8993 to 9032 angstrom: -0.9747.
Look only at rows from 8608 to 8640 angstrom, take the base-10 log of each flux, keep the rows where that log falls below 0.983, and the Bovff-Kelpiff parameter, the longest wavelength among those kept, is 8620.94 angstrom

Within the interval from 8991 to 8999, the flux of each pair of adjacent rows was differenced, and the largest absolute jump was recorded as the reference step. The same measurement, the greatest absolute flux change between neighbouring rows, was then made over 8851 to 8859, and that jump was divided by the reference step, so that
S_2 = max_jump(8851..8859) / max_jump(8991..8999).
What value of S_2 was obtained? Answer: 0.5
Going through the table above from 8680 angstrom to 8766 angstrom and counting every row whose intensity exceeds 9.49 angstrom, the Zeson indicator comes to 17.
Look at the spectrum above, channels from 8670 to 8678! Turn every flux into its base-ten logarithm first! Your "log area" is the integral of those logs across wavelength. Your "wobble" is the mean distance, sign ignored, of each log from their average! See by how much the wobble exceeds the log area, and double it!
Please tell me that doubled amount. -15.4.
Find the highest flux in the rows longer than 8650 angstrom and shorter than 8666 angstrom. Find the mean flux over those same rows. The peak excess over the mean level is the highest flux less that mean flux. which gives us 1.3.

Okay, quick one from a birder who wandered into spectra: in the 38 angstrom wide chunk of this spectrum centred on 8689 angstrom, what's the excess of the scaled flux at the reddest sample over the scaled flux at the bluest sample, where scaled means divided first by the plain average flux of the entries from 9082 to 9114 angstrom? 0.014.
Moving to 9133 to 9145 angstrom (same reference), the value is 0.013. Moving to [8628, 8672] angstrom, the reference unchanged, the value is -0.063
